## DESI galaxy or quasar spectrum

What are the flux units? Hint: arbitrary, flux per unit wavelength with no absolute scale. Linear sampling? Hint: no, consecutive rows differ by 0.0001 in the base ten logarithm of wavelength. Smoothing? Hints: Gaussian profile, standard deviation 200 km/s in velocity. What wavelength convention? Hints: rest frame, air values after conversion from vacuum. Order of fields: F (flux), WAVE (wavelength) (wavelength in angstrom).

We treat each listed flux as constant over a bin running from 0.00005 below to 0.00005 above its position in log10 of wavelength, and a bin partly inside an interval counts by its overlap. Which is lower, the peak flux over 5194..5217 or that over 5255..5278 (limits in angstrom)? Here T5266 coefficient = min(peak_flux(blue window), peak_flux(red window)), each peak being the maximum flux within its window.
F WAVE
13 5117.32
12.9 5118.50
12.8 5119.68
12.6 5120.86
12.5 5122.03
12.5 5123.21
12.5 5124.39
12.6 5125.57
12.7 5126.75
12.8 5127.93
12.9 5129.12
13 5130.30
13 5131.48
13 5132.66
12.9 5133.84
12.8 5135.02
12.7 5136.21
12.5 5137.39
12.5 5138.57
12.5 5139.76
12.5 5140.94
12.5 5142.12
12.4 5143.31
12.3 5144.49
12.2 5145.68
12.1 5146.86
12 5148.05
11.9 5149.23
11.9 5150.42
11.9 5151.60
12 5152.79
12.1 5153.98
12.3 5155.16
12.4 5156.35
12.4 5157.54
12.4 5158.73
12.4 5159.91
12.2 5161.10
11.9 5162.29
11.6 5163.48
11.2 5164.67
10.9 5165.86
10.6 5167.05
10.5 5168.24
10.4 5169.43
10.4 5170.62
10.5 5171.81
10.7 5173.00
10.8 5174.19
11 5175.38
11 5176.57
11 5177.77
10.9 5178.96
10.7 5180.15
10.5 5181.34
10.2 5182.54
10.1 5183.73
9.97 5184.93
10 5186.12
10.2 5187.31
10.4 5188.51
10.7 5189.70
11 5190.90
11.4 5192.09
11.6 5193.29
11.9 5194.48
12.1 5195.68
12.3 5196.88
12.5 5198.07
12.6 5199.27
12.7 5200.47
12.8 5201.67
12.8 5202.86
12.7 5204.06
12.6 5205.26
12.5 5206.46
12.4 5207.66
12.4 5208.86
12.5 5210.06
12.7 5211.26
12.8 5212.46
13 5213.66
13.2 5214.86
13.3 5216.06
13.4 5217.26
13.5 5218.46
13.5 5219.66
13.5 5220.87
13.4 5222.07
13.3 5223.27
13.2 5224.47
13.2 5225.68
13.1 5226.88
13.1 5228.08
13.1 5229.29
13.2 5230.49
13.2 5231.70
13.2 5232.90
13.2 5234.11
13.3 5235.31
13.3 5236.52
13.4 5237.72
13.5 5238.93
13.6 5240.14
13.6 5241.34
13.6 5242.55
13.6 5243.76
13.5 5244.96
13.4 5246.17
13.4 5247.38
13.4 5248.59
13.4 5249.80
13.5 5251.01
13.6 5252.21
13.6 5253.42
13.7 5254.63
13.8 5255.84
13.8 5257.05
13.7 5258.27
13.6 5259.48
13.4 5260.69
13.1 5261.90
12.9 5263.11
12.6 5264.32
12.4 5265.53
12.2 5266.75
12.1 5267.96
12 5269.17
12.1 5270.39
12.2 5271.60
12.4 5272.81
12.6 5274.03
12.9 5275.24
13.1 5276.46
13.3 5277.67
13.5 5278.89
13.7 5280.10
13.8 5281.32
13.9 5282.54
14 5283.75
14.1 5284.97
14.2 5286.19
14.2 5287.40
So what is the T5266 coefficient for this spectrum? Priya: 13.3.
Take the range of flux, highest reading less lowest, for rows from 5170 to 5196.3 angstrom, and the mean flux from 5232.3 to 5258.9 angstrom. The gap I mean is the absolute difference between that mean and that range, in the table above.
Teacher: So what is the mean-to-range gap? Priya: 11.4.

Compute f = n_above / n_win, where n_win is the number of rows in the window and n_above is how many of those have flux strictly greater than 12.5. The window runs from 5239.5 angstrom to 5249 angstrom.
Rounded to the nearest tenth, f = 1.0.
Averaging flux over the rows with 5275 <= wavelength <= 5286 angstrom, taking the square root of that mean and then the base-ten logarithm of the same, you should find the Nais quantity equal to 0.567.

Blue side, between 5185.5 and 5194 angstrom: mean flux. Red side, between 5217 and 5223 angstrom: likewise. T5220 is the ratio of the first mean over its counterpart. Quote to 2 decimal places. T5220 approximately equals 0.80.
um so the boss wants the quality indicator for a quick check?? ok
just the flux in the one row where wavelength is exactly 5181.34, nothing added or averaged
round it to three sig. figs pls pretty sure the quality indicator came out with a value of 10.5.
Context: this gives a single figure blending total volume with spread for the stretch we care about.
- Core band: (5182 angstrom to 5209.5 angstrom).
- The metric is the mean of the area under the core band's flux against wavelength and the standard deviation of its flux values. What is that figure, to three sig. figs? 161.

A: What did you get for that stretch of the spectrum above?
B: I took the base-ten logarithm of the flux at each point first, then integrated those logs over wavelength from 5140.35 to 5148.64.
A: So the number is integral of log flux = 9.03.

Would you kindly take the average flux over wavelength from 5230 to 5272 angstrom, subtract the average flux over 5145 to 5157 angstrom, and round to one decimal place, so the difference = 1.1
